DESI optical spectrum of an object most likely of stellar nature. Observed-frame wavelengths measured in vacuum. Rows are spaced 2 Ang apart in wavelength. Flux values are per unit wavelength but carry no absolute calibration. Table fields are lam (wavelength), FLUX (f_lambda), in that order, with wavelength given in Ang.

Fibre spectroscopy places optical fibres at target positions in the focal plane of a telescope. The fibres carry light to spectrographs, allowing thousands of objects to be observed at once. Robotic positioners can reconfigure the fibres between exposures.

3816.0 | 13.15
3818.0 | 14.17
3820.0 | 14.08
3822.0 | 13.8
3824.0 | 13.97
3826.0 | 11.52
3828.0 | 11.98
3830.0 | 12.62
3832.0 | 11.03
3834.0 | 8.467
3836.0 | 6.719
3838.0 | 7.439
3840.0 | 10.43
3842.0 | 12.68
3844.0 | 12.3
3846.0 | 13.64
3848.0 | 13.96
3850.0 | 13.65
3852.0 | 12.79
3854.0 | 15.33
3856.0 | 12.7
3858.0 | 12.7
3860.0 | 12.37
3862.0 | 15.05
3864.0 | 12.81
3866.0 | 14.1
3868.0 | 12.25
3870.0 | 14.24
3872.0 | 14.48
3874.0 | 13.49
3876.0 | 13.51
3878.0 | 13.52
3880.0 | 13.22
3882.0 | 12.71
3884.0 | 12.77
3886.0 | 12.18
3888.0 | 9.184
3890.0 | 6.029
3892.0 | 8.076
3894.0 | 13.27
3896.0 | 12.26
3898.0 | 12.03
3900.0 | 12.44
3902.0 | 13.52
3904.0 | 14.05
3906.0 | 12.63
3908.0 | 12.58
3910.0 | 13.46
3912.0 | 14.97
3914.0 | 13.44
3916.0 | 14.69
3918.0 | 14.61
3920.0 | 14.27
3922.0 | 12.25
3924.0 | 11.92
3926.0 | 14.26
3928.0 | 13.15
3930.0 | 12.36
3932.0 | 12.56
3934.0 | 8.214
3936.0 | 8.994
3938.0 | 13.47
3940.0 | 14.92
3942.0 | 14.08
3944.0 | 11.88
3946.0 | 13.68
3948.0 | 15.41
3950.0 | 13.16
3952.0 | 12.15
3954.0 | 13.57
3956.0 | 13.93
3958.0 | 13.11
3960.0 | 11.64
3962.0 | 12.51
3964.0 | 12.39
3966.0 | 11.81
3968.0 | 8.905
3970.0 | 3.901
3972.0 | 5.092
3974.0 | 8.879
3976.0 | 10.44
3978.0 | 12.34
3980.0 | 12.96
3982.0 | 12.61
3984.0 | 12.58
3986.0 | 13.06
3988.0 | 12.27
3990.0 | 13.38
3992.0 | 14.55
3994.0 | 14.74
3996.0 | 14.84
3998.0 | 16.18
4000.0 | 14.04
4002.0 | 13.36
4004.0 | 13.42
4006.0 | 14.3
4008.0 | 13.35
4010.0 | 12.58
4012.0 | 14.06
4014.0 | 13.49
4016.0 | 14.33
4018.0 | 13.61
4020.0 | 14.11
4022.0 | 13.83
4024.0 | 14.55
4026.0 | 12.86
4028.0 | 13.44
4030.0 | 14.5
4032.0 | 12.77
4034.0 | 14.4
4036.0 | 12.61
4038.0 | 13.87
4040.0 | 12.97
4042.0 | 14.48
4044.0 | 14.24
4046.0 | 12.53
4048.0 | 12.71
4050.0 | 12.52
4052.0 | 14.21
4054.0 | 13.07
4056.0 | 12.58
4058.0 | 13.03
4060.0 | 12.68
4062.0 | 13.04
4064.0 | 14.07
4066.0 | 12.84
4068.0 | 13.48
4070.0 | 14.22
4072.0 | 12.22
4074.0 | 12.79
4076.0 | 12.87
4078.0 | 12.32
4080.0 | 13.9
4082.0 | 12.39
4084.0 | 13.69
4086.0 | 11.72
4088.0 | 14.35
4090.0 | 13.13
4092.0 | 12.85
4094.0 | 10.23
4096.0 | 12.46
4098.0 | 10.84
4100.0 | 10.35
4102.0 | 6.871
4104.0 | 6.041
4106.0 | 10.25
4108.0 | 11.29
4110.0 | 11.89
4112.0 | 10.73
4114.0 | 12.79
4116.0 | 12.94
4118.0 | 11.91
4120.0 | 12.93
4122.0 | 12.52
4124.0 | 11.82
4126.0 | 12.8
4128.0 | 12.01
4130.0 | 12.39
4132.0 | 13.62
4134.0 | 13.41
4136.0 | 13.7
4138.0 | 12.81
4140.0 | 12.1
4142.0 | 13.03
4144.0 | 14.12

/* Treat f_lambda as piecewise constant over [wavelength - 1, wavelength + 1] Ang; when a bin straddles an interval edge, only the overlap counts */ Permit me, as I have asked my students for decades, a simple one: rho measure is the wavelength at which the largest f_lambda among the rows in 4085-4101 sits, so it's 4088.0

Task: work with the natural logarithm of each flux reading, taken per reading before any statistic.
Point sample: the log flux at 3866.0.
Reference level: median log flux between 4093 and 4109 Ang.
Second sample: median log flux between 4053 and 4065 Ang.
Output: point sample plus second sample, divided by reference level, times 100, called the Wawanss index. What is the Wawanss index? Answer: 224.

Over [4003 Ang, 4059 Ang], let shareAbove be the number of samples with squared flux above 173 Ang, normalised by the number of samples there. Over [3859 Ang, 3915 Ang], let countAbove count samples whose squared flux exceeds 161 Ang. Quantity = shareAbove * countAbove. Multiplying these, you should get 10.3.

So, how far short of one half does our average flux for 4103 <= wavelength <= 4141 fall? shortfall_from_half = -11.5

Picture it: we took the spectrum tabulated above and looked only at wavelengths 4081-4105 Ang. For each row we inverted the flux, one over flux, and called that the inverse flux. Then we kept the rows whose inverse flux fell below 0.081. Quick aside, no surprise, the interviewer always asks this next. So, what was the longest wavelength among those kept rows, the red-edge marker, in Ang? 4096.0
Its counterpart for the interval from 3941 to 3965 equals 3964.0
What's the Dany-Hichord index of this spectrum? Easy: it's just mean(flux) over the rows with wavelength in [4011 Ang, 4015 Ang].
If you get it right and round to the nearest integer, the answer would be 14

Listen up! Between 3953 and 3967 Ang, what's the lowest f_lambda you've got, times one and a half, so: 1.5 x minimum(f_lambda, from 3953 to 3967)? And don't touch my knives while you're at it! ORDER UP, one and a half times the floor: 17.5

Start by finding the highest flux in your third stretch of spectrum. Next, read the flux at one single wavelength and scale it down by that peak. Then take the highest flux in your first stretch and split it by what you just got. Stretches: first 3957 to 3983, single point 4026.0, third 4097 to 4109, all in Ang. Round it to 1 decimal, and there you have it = 11.5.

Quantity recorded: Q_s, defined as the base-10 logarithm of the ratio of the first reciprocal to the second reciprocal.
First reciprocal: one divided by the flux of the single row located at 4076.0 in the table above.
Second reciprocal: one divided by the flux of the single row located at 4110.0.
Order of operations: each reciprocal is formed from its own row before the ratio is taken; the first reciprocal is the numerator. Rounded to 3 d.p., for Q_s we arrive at -0.034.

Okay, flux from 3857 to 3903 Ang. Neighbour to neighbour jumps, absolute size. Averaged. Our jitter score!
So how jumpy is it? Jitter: 1.3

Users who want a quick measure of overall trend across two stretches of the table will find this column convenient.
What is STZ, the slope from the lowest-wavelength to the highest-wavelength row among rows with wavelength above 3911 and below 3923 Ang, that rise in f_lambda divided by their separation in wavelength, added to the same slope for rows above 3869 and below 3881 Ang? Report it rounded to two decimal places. -0.37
